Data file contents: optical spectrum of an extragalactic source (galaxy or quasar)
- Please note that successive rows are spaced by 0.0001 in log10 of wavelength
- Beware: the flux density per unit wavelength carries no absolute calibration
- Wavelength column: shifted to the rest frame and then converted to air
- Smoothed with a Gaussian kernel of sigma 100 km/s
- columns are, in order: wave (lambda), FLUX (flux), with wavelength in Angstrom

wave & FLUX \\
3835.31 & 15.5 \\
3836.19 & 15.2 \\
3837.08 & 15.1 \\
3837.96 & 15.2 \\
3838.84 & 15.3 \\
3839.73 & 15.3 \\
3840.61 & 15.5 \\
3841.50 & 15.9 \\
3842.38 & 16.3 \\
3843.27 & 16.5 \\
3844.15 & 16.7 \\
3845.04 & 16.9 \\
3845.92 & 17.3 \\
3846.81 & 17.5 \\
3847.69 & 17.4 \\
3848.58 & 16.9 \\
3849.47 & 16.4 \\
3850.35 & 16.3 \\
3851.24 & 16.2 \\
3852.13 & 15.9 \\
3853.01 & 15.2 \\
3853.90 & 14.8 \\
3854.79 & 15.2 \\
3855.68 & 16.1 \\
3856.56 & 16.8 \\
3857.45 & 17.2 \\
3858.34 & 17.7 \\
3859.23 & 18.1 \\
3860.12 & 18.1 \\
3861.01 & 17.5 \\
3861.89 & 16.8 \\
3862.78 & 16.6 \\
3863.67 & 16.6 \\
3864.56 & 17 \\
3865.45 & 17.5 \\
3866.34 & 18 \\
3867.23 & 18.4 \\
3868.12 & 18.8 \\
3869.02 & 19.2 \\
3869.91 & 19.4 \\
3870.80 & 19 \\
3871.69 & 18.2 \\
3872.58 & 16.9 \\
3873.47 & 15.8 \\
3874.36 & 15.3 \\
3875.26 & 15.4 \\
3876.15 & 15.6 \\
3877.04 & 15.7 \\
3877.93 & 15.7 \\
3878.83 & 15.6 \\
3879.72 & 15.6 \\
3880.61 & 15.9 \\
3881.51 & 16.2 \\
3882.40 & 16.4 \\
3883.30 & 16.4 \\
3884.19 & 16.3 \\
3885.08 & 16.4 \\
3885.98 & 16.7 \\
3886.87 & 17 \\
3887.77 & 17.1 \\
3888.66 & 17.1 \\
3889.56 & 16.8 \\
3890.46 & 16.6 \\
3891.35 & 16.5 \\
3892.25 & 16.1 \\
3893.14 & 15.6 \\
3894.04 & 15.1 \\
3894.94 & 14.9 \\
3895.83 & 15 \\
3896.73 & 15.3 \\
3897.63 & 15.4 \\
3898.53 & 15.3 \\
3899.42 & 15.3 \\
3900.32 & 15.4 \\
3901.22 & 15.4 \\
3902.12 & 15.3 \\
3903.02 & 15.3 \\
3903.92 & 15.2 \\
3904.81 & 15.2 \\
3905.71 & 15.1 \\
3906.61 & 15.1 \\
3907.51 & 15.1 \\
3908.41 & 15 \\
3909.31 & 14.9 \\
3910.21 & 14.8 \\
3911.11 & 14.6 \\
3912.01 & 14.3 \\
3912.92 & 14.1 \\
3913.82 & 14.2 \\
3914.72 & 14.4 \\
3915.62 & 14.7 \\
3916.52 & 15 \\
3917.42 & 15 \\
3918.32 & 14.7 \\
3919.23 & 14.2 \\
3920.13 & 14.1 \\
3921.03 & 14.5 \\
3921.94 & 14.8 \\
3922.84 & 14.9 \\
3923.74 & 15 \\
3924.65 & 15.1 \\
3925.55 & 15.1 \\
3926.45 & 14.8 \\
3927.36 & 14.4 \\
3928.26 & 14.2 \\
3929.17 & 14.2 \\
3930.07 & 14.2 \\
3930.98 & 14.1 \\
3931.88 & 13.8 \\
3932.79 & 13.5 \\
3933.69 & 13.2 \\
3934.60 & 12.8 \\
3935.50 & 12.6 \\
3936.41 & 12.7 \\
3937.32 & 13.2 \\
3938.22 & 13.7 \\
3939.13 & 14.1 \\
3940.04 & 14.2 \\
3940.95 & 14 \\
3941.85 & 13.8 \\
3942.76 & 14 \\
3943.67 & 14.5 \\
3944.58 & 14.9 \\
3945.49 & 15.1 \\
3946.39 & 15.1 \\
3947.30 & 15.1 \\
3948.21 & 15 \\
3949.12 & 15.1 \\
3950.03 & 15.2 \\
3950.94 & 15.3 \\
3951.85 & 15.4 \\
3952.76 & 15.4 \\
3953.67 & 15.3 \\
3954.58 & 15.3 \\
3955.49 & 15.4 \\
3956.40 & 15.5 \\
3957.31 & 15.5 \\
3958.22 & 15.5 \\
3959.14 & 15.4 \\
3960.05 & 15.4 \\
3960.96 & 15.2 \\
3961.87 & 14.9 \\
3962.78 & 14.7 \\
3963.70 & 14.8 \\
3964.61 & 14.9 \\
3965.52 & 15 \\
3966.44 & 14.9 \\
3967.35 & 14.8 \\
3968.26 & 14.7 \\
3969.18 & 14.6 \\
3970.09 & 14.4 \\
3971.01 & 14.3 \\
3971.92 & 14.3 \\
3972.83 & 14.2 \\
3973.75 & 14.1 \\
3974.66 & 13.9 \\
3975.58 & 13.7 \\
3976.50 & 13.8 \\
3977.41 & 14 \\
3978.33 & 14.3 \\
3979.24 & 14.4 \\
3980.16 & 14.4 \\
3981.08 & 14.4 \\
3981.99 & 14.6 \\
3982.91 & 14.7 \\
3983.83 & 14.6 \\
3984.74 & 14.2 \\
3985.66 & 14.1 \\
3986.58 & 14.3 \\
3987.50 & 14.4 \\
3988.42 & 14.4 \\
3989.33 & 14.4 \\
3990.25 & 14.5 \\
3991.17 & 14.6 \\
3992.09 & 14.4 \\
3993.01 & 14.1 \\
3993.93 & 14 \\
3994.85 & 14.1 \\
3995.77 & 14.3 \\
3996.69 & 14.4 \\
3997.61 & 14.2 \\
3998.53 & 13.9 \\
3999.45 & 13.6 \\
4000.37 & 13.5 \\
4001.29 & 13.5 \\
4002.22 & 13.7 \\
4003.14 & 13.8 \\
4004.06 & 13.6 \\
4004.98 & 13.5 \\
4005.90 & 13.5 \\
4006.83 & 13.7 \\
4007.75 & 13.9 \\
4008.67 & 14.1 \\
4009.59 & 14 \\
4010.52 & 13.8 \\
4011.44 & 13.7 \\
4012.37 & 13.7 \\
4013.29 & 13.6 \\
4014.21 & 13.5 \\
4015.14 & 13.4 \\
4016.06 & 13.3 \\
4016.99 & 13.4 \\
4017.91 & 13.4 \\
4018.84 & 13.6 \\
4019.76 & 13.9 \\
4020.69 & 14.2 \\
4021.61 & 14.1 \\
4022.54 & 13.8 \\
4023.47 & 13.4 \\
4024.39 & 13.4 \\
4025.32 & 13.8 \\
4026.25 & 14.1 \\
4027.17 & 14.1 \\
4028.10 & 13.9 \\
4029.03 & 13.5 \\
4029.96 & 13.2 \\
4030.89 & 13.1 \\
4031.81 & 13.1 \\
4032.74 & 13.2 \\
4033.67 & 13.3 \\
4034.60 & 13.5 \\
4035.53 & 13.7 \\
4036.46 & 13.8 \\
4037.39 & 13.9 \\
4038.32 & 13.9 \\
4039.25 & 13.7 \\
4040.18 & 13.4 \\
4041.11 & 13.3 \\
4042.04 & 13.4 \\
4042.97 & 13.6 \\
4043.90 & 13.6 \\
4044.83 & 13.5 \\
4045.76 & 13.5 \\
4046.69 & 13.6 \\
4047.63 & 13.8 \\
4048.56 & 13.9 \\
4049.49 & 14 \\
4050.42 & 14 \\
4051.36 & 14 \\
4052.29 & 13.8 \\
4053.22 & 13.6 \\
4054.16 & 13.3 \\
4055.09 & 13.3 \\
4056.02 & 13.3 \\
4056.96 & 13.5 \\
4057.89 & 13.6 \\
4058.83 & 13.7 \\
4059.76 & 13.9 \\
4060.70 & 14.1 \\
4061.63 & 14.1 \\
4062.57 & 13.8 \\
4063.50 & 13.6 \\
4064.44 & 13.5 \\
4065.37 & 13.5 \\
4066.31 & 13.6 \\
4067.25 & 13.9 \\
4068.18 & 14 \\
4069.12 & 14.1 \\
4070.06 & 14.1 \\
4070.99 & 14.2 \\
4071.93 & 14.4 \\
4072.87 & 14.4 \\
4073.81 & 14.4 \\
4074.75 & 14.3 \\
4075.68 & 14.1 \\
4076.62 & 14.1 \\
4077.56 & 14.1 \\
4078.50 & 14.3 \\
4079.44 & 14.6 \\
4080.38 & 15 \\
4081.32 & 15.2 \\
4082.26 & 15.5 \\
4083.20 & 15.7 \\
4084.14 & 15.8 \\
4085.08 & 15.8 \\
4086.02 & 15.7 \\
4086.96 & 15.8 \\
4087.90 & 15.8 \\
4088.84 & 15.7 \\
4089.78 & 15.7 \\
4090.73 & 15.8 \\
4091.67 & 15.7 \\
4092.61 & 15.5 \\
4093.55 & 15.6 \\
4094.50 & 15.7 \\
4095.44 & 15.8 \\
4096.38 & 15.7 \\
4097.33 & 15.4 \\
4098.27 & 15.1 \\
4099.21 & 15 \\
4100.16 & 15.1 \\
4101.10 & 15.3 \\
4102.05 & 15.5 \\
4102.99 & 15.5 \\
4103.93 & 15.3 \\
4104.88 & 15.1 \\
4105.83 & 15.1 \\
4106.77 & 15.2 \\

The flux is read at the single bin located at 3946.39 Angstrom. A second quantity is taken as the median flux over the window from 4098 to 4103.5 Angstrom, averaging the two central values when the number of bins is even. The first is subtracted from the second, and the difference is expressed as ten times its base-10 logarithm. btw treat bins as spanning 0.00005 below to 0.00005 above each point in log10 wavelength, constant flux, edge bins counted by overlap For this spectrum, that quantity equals -10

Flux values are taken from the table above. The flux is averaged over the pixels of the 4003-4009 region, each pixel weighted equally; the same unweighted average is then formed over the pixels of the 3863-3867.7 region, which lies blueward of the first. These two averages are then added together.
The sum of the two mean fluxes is 31.2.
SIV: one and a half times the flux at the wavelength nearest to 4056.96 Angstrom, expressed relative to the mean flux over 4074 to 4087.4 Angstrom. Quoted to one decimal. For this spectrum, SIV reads 1.4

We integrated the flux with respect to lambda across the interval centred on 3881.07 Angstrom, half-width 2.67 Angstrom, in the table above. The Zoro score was 86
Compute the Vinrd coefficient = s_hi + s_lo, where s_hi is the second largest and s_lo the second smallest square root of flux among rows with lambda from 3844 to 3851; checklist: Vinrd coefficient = 8.22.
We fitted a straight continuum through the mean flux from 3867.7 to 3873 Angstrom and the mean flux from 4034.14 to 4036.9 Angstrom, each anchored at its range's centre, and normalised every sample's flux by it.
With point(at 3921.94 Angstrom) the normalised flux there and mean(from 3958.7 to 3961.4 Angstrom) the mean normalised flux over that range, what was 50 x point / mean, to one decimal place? 45.0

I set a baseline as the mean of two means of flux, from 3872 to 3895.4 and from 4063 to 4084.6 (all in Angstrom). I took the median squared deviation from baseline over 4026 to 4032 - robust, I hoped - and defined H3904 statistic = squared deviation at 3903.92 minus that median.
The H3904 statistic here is -3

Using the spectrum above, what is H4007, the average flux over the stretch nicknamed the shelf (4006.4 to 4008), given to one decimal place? 13.8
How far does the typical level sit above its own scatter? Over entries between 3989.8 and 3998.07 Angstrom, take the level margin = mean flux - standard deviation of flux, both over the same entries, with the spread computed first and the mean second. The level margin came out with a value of 14.1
